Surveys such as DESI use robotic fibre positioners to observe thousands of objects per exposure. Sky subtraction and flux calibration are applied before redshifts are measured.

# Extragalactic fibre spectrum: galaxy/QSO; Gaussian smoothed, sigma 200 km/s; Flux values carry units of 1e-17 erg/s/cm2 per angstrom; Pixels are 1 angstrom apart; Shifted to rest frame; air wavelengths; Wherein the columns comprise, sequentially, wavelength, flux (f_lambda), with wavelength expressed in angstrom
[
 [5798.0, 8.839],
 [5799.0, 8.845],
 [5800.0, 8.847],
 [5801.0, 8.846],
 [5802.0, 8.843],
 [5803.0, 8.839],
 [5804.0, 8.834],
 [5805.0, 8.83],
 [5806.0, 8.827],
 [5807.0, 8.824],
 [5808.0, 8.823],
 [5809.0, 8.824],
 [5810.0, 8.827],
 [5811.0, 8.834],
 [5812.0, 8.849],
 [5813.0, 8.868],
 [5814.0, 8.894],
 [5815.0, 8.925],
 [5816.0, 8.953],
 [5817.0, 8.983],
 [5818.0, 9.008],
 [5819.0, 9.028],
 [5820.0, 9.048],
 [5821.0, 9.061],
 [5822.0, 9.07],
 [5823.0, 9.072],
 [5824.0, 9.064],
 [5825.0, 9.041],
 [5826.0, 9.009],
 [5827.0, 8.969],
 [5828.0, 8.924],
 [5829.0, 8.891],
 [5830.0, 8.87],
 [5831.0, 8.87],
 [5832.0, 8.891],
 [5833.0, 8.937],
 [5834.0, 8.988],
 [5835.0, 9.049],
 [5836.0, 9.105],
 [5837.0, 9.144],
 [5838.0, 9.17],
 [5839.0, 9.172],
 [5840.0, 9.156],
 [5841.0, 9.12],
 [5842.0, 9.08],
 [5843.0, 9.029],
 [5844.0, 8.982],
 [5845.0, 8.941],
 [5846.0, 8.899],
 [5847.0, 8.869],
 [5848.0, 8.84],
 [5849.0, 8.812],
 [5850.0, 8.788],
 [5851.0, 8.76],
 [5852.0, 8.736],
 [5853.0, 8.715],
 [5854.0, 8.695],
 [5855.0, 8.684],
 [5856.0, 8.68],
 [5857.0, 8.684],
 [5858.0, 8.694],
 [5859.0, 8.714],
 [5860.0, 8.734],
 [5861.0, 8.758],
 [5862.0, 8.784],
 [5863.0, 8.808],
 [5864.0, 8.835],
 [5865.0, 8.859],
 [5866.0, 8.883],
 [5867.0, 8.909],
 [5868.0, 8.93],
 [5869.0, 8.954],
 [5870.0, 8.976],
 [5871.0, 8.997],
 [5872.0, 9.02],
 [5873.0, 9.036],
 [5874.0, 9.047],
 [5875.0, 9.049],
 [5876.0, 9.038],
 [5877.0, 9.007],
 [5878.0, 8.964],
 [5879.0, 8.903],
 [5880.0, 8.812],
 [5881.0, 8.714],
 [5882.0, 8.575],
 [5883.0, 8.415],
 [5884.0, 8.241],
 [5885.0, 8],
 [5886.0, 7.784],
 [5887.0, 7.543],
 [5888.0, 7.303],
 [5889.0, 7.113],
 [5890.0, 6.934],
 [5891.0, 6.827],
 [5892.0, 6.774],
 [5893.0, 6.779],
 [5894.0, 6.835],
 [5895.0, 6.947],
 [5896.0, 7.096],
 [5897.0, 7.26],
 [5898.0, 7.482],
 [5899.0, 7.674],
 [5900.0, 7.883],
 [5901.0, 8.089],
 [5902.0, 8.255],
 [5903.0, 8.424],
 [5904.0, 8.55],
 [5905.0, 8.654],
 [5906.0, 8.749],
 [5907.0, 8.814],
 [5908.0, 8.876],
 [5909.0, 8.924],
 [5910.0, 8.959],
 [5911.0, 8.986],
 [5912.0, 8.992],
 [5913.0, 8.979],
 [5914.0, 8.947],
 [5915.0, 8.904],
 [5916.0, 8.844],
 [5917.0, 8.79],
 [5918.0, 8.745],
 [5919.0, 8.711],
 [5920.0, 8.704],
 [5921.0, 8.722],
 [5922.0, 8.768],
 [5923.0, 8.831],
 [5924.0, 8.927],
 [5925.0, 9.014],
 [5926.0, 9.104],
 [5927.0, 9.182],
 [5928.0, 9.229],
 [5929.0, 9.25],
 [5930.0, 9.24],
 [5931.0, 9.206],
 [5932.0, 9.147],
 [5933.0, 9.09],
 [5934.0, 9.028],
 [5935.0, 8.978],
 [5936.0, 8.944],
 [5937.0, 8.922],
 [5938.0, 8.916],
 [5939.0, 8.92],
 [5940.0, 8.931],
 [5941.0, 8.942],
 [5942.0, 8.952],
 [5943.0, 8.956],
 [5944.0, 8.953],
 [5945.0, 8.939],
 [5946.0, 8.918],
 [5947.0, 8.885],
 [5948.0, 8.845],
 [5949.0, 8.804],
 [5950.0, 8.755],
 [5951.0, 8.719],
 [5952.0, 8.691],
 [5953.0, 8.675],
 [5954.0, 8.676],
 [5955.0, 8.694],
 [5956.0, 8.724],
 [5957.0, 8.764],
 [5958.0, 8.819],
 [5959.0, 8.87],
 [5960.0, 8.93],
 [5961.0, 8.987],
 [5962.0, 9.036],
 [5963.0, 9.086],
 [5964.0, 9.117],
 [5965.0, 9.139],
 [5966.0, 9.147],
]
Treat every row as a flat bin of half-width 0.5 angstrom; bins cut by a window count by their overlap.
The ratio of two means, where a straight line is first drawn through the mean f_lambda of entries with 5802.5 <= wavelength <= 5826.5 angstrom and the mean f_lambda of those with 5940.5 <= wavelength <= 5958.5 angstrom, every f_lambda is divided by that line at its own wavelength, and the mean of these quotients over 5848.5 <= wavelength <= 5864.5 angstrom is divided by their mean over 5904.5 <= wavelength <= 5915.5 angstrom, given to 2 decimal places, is 0.98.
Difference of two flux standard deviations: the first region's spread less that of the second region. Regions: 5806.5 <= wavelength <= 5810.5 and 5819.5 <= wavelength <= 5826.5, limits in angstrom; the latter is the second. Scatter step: -0.02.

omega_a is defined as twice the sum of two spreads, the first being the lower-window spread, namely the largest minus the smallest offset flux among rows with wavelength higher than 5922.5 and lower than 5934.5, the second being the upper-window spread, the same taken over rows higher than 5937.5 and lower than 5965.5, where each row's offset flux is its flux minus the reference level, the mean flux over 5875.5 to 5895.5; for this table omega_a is 1.8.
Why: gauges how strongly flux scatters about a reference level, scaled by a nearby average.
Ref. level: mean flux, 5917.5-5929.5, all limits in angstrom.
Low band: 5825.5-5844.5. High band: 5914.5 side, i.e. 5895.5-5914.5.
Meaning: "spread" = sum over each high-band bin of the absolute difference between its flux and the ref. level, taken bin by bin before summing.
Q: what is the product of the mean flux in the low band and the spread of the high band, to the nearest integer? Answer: 95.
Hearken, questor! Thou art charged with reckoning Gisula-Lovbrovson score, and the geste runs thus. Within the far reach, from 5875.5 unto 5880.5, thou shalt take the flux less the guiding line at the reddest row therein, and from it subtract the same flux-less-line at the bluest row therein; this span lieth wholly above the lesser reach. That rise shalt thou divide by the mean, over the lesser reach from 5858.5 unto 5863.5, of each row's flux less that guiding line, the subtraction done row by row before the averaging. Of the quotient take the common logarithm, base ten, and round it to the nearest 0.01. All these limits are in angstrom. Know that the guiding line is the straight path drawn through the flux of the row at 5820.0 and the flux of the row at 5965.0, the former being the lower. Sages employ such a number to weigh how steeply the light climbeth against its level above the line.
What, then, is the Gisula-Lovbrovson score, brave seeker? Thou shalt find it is -0.14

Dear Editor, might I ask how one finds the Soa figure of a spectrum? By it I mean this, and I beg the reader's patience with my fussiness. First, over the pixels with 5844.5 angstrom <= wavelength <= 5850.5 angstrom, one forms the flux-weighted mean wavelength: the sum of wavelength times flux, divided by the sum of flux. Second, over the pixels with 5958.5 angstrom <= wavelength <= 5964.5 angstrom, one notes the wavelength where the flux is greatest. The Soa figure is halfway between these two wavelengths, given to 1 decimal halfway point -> 5905.7 angstrom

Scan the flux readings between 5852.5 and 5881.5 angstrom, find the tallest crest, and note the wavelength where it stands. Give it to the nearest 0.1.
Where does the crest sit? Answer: 5875.0 angstrom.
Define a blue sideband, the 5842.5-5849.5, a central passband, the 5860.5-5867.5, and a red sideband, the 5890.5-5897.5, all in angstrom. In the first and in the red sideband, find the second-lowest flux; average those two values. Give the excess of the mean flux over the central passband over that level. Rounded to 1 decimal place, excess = 1.0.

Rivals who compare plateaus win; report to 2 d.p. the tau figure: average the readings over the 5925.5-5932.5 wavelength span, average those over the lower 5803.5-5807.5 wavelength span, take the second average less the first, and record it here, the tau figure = -0.37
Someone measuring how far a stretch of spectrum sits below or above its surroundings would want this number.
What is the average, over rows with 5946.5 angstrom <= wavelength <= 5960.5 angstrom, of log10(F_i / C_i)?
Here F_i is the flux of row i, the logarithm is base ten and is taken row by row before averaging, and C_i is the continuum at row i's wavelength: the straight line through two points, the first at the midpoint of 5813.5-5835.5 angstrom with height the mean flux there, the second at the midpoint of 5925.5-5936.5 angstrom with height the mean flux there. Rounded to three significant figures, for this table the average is -0.0186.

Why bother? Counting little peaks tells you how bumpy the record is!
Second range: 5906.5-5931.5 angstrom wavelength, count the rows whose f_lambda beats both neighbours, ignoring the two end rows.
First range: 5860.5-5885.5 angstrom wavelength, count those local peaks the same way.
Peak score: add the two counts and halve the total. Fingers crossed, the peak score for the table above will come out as 1.50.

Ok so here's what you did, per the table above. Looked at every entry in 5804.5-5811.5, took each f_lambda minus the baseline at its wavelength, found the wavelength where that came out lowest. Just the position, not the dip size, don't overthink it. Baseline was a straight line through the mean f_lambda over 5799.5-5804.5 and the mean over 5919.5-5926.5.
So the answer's 5808.0 angstrom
